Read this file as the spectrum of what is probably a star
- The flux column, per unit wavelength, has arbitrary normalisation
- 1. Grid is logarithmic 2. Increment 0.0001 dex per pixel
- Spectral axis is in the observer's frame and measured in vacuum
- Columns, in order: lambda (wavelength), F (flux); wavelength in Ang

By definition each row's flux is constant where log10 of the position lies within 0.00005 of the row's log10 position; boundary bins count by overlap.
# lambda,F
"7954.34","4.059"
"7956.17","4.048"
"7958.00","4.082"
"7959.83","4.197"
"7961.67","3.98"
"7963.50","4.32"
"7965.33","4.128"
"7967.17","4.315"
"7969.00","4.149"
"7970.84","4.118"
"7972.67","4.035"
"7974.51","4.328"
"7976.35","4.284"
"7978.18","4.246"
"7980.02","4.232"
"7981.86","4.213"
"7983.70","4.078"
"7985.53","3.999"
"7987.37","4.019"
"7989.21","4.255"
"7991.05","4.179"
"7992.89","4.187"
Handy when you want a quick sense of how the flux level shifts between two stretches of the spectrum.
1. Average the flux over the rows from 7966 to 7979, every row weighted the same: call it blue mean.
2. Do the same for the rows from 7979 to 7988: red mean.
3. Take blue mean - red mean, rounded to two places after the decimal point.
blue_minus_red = 0.10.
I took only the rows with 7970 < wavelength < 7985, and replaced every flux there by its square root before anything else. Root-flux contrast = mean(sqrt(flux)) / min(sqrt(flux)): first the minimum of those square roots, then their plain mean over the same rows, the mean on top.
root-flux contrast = 1.019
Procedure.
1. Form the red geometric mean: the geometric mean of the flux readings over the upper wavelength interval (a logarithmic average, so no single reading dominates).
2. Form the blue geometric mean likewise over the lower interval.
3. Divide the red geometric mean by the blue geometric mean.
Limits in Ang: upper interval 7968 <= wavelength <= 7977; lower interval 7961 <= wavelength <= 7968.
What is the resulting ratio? 1.00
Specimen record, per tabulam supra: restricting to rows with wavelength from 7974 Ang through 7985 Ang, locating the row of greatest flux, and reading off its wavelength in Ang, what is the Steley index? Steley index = 7974.51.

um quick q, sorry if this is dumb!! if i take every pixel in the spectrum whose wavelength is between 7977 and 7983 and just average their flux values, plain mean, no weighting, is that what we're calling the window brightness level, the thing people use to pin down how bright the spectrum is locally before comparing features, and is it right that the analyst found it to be 4.23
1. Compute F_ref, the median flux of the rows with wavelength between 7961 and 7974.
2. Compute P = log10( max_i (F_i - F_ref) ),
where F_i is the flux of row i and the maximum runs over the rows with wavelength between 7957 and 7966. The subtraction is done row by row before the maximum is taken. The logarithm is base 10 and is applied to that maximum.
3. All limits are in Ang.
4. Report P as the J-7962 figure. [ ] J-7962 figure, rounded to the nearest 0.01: -0.72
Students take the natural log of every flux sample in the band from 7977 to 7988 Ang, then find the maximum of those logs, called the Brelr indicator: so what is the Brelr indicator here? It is 1.45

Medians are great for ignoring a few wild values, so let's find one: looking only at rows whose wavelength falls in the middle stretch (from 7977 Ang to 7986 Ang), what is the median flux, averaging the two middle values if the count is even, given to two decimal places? 4.21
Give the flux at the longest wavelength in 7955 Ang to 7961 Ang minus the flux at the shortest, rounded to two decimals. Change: 0.15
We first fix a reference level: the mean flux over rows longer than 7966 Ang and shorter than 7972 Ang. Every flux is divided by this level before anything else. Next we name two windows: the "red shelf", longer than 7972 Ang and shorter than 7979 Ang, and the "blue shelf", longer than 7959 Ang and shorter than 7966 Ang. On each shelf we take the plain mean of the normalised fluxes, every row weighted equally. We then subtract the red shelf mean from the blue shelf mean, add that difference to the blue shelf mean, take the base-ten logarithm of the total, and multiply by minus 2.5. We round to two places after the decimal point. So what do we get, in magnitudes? 0.03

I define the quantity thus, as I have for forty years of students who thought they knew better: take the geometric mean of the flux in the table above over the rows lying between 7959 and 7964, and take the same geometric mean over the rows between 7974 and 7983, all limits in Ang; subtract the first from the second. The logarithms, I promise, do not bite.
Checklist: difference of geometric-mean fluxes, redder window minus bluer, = 0.10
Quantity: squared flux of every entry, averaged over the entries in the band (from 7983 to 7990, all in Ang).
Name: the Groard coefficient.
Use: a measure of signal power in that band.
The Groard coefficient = 16.7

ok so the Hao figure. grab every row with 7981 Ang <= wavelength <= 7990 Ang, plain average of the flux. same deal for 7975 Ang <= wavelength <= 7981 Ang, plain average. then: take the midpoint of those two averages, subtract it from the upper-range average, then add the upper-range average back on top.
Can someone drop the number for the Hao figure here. 4.04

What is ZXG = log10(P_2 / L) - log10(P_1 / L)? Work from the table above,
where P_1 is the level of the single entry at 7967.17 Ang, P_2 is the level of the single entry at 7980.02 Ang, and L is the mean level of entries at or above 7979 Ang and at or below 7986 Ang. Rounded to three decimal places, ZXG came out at -0.008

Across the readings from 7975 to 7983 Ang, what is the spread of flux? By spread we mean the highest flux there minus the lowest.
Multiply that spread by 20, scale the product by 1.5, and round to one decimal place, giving 2.1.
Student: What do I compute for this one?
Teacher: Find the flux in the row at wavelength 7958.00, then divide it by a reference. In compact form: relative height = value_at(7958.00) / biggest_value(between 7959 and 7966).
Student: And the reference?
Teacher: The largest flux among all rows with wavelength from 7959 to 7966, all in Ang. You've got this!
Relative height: 0.94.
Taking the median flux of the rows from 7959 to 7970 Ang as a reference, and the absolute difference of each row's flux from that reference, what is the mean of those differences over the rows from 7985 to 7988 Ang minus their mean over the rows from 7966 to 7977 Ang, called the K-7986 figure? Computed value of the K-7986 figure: 0.06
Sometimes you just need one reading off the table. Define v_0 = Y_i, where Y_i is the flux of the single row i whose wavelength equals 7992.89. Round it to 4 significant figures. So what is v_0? 4.187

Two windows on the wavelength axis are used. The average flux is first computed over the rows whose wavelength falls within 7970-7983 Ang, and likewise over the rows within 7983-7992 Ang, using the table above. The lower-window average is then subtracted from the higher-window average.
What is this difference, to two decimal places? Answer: -0.10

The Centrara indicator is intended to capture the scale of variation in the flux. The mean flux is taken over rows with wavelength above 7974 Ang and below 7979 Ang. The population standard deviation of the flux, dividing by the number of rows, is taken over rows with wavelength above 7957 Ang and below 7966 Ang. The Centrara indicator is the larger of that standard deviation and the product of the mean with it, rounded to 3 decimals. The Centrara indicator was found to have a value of 0.488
